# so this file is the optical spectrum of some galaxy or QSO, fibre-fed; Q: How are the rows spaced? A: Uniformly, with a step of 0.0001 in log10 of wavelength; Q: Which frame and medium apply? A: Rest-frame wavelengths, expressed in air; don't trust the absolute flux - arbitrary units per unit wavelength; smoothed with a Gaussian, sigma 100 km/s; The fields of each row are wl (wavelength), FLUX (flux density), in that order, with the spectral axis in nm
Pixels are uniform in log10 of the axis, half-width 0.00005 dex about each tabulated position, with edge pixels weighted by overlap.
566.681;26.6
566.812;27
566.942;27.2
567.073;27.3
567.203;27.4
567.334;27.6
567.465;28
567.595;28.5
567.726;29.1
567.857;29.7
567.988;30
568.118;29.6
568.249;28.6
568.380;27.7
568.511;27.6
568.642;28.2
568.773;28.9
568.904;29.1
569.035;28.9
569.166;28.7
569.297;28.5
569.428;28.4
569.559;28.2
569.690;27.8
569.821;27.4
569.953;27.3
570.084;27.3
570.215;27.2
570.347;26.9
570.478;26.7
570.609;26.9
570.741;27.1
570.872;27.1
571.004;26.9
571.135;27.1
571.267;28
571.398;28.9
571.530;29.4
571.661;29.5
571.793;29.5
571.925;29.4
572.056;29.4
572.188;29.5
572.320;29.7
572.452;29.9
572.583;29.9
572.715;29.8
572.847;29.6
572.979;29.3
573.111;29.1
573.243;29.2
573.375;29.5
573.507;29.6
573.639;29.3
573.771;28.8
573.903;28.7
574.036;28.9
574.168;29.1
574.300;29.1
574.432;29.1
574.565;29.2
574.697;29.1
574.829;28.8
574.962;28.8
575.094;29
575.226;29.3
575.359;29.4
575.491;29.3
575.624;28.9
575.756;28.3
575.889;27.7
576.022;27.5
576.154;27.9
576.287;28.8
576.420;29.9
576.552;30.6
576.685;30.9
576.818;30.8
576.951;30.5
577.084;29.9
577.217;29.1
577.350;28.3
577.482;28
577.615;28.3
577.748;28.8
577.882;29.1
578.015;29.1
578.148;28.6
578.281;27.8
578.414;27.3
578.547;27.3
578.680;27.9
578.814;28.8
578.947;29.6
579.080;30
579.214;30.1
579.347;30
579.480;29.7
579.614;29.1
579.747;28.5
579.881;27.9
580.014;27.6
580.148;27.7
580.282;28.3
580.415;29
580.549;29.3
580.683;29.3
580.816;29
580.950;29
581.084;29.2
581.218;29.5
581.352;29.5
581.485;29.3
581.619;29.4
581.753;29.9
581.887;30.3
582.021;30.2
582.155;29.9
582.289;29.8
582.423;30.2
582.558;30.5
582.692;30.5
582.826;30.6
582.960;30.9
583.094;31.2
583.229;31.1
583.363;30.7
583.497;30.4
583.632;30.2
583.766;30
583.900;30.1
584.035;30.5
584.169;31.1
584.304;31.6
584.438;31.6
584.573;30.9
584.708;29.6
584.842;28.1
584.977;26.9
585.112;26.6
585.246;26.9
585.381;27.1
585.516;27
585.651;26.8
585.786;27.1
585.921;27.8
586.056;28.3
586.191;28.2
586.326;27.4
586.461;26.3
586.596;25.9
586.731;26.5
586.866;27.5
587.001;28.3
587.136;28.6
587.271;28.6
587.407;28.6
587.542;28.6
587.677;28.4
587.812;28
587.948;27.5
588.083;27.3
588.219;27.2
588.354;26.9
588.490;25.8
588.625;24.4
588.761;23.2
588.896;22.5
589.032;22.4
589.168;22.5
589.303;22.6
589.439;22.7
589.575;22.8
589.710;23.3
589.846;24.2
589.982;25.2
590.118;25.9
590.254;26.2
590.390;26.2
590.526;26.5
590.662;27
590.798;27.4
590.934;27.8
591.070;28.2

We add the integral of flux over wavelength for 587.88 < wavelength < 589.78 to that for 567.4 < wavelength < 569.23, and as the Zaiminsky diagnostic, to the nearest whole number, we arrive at 99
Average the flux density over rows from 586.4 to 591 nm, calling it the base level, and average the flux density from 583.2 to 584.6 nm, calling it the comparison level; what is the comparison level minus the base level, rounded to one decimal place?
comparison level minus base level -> 4.8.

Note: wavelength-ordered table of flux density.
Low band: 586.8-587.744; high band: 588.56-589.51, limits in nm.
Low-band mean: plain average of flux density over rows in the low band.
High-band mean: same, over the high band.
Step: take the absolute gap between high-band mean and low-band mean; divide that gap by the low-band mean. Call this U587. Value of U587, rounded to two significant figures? 0.19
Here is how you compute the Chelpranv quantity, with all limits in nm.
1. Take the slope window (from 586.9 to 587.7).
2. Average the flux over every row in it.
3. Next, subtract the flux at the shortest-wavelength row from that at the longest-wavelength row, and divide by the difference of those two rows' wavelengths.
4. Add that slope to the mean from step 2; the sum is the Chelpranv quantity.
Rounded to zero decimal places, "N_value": 29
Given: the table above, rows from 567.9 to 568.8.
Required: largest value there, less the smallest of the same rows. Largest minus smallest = 2.4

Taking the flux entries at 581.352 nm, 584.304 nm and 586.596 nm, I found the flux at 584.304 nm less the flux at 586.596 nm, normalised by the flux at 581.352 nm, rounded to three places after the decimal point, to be 0.193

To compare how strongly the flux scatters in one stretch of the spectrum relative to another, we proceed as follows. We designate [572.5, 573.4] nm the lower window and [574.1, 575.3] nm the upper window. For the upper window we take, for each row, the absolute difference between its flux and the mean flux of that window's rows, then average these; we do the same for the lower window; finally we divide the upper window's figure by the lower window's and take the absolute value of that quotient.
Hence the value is 0.5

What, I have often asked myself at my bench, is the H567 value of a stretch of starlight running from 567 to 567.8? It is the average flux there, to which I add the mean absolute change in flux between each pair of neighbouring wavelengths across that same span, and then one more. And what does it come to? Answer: 29.3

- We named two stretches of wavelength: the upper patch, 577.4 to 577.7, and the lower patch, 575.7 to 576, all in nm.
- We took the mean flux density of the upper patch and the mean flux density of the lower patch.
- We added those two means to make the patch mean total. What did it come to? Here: 56.1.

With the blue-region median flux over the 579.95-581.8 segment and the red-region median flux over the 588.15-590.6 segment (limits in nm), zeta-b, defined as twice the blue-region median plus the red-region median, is 83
